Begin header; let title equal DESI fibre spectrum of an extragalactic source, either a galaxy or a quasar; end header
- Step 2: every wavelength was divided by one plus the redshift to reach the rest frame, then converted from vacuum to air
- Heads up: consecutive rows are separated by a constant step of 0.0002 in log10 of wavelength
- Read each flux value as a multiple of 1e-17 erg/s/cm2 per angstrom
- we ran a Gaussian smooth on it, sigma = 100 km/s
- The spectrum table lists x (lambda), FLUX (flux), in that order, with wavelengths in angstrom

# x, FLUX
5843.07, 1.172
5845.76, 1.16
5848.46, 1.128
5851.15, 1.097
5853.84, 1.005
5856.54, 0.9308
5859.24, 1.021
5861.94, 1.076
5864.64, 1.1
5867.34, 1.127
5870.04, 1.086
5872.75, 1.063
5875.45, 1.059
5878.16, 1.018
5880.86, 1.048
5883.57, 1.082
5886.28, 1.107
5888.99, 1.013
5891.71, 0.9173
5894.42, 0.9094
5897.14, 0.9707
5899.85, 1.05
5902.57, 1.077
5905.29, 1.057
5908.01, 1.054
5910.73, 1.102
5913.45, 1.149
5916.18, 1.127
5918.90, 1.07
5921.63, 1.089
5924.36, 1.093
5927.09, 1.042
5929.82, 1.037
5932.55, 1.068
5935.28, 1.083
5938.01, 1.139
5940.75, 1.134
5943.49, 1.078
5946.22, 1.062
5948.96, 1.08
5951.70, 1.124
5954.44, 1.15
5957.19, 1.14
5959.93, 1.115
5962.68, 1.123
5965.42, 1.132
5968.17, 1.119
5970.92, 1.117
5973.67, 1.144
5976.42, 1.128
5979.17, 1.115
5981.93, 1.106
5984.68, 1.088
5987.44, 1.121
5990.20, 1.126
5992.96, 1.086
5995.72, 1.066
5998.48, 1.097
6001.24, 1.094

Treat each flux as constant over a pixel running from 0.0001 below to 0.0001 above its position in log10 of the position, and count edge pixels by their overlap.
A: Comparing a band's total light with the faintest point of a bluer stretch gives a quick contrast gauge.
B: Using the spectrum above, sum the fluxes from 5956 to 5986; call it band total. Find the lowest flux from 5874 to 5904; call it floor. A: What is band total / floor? 13.6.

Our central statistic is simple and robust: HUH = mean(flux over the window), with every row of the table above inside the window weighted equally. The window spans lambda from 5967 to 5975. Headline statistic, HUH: 1.13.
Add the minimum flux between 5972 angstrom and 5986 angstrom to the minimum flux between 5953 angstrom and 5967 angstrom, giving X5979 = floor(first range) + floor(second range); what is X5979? 2.20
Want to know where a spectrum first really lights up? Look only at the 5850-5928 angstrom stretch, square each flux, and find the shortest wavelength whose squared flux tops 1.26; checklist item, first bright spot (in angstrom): 5867.34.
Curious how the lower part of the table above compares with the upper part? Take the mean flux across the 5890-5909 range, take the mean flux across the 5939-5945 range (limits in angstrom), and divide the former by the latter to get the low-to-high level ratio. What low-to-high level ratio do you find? 0.91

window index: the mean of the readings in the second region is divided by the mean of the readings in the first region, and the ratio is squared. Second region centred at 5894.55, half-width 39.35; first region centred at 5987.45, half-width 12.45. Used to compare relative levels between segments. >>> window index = 0.91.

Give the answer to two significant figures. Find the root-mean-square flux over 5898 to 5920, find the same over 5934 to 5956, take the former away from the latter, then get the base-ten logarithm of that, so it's -1.7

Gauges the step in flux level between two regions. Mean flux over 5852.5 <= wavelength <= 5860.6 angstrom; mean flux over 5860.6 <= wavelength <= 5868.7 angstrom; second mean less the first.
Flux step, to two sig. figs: 0.12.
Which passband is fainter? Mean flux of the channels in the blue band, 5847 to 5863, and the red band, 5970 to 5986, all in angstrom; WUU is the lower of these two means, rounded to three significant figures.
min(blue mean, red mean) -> 1.04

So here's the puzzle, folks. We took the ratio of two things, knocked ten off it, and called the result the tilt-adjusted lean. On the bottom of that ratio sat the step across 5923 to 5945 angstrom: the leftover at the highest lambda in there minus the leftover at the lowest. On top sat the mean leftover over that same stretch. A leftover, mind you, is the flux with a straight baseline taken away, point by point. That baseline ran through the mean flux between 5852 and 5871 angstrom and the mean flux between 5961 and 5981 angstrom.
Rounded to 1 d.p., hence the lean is -9.5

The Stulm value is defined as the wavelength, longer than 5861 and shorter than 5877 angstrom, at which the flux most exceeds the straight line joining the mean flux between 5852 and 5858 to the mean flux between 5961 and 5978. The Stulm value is 5867.34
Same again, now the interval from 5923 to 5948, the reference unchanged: 5938.01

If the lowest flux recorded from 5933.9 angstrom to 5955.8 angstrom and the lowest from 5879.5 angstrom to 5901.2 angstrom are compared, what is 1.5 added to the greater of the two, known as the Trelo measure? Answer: 2.56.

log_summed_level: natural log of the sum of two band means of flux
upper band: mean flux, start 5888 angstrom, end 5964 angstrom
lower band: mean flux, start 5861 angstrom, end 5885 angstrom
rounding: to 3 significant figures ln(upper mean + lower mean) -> 0.764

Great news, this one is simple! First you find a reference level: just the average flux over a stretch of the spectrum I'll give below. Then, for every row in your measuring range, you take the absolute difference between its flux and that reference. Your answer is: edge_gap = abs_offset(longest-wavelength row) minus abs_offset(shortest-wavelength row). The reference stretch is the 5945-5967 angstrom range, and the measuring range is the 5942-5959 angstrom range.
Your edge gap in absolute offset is -0.014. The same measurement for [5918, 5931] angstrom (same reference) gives 0.033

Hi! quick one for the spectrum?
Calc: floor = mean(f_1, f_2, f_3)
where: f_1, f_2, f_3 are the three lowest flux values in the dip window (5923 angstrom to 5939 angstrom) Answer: 1.05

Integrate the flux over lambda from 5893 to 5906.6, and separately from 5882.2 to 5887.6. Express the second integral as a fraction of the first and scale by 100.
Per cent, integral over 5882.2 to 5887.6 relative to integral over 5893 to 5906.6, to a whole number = 43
